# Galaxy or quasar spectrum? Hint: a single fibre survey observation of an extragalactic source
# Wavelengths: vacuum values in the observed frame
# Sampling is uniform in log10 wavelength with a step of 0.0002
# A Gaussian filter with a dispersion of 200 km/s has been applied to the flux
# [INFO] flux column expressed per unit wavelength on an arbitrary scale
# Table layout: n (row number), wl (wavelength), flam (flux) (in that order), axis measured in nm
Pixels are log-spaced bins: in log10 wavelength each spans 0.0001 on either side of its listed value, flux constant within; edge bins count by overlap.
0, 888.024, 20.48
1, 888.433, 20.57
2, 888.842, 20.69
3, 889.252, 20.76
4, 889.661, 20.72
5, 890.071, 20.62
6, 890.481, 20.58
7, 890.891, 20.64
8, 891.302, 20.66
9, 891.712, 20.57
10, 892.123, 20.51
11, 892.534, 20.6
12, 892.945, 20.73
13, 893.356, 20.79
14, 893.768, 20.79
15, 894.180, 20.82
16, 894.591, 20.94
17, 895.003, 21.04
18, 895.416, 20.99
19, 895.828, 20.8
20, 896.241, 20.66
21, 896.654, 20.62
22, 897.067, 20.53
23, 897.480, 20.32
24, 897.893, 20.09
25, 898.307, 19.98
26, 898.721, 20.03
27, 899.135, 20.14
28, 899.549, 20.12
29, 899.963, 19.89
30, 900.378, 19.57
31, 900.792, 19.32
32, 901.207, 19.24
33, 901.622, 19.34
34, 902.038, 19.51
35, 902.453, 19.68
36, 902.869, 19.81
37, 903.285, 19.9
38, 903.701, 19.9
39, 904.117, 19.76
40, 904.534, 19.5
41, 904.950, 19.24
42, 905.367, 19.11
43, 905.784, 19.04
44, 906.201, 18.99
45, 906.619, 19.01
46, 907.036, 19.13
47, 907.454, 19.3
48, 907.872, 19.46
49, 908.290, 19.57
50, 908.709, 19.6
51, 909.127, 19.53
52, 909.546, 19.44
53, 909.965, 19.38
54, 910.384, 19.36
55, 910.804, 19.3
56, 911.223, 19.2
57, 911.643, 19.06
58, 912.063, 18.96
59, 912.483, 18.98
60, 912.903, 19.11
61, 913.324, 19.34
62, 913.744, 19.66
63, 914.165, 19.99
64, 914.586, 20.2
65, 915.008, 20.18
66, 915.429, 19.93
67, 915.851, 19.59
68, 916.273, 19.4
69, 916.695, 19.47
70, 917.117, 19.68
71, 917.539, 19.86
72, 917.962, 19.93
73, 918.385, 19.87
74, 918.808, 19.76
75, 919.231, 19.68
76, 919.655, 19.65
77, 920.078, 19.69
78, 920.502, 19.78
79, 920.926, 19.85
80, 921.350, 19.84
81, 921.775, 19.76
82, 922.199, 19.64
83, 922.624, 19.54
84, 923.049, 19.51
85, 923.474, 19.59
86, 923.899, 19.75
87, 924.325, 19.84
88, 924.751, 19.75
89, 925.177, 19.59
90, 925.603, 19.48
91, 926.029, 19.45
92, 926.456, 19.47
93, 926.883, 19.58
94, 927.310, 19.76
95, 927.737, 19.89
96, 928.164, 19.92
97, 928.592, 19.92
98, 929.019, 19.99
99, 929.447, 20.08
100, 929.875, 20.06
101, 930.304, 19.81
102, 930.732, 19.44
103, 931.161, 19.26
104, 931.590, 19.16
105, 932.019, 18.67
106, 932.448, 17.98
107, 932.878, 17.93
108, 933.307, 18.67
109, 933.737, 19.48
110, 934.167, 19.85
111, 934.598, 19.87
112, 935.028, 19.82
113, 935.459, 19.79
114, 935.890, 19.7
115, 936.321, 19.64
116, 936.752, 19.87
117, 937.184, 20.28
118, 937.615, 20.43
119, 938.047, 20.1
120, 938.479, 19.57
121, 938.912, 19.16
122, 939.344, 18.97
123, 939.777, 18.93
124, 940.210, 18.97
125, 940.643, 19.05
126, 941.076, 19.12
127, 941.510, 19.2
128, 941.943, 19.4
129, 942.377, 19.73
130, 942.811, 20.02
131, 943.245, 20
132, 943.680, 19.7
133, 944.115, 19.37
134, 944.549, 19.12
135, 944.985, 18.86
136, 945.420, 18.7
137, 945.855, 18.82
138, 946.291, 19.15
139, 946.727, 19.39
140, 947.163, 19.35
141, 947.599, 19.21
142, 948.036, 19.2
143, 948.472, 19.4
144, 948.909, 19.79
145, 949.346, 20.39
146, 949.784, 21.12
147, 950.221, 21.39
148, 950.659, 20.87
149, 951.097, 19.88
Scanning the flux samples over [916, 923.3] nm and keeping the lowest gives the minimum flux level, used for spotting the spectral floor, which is 19.4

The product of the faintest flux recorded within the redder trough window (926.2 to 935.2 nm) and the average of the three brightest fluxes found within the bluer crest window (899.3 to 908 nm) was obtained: 358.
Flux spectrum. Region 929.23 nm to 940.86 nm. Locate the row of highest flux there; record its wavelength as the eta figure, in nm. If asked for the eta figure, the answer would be 937.615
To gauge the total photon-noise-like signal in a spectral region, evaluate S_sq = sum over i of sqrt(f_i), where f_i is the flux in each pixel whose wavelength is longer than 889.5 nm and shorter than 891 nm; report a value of 18.17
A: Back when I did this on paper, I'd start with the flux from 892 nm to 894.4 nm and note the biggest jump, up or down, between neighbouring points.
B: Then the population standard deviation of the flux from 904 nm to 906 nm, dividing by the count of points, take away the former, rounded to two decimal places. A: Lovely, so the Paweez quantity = 0.14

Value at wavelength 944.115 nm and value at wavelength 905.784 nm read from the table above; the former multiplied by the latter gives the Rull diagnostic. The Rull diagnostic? 369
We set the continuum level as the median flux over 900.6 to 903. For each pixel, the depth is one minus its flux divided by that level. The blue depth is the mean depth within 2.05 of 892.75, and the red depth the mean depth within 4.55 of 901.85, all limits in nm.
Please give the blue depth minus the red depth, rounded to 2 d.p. -0.05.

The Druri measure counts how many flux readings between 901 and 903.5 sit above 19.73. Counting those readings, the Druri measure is 2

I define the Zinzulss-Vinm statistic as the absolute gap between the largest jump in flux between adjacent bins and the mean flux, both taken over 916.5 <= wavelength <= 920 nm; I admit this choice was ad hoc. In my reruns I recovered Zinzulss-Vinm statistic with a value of 19.5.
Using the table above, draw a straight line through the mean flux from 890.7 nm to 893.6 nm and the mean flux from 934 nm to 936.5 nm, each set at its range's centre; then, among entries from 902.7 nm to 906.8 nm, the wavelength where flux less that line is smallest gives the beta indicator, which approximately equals 906.201 nm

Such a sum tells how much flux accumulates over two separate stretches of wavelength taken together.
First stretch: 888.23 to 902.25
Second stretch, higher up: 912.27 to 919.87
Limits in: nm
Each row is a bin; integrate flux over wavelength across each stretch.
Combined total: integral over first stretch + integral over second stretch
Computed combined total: 435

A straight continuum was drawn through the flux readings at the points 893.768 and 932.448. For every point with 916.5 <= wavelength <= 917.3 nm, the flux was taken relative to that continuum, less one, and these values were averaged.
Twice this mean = 0.05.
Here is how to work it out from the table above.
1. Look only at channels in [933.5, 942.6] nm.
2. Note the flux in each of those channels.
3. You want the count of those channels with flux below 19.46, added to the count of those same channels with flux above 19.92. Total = 11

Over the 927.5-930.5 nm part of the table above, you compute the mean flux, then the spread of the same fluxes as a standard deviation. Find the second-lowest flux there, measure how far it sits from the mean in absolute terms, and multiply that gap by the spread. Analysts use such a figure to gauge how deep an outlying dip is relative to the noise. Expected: 0.01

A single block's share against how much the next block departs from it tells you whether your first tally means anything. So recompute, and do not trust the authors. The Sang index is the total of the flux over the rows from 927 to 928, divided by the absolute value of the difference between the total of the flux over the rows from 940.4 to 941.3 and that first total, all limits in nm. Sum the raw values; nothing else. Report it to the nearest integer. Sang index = 27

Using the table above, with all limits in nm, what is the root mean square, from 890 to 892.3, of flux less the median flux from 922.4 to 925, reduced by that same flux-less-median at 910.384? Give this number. 1.2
